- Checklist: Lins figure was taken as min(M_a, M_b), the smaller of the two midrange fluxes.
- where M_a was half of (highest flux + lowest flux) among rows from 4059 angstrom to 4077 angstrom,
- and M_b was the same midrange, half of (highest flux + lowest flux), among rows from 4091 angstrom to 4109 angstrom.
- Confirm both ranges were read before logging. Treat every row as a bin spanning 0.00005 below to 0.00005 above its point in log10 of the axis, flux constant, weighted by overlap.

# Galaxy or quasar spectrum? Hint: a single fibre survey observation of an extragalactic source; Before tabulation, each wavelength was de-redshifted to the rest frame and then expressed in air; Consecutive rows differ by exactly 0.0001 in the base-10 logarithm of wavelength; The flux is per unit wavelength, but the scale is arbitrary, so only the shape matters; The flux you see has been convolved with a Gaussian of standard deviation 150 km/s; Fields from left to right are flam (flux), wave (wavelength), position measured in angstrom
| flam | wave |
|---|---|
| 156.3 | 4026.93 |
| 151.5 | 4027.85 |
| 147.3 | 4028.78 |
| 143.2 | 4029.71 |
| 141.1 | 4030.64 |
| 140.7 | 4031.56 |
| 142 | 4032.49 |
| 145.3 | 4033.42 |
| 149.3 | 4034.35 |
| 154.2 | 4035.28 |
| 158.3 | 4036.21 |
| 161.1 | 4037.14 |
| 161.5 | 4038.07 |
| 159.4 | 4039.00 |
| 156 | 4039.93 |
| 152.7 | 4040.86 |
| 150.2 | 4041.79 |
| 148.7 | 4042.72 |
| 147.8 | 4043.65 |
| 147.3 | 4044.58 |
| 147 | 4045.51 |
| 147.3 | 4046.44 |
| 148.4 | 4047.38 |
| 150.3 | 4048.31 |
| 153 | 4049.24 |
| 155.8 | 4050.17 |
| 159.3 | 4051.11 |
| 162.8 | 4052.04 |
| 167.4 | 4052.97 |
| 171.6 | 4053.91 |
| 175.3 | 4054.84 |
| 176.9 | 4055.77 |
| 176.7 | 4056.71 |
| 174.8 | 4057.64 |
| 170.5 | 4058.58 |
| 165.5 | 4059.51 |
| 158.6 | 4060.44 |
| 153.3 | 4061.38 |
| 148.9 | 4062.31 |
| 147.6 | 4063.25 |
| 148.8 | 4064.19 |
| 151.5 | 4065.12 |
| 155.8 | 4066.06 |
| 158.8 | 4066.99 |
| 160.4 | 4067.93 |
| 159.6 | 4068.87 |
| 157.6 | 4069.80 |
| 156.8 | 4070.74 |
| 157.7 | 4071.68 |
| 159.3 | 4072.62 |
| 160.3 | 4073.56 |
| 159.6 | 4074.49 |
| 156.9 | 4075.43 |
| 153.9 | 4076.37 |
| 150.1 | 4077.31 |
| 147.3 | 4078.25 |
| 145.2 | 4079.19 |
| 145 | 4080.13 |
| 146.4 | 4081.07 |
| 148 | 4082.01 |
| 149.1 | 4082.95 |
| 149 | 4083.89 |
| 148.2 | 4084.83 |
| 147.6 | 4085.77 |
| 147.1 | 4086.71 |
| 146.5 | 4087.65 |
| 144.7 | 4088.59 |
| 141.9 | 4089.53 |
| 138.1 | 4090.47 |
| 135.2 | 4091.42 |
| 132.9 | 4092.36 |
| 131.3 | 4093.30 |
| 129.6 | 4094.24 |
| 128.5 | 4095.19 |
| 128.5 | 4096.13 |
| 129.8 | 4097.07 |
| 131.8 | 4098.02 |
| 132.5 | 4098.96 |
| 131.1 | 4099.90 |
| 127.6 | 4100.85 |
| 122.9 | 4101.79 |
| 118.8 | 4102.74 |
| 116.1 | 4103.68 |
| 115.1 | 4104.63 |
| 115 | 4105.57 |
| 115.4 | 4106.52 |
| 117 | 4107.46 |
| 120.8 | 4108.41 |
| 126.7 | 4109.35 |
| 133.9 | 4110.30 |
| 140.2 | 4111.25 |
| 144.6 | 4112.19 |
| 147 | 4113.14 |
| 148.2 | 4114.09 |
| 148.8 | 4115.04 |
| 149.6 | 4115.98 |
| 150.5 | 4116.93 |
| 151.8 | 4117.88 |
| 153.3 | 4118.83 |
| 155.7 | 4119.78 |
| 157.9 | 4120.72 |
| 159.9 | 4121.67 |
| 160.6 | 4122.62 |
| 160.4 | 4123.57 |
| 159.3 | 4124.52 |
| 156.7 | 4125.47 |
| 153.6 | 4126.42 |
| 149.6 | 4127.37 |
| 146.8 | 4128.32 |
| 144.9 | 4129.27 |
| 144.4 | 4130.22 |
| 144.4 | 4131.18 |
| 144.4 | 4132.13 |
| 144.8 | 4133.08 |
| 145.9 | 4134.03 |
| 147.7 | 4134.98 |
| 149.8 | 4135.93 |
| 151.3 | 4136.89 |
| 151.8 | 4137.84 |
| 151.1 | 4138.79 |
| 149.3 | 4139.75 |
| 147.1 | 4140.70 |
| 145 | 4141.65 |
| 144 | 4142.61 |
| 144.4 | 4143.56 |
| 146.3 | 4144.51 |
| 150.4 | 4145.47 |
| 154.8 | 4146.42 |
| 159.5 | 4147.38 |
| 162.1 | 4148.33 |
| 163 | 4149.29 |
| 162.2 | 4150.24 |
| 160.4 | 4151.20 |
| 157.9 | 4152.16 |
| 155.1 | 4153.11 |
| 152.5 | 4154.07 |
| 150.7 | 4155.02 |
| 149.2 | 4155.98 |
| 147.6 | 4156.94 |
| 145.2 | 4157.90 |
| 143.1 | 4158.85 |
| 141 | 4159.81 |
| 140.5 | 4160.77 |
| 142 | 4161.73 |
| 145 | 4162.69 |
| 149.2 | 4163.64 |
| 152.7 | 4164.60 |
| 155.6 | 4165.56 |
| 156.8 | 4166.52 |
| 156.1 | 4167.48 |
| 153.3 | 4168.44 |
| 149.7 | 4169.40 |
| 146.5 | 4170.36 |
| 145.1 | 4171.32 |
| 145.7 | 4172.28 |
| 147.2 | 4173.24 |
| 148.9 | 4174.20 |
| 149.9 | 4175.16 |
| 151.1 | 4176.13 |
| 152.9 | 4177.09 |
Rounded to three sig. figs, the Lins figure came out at 125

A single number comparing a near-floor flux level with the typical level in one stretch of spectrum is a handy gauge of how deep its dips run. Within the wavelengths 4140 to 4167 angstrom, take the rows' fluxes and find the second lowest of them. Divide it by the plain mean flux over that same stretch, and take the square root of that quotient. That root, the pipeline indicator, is 0.967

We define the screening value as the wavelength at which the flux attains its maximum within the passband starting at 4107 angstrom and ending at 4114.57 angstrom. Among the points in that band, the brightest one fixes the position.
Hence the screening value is 4114.09 angstrom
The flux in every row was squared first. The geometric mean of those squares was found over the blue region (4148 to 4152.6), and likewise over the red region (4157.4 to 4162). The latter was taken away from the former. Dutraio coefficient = 5693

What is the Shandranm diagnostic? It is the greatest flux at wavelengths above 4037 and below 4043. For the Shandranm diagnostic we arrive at 161.5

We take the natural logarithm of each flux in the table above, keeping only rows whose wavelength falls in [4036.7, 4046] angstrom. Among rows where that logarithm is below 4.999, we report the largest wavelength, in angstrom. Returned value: 4045.51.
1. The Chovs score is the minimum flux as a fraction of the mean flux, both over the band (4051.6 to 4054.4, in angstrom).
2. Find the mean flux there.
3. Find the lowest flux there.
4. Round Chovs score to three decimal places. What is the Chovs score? 0.973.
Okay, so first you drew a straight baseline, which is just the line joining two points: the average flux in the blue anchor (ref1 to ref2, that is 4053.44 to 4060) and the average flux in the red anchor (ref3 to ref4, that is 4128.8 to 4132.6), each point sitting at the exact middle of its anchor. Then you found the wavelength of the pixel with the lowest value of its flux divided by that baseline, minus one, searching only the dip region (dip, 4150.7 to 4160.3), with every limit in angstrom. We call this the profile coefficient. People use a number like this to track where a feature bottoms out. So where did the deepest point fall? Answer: 4159.81 angstrom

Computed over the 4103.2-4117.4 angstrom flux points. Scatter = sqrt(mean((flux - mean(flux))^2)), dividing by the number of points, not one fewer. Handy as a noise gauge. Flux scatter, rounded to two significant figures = 14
